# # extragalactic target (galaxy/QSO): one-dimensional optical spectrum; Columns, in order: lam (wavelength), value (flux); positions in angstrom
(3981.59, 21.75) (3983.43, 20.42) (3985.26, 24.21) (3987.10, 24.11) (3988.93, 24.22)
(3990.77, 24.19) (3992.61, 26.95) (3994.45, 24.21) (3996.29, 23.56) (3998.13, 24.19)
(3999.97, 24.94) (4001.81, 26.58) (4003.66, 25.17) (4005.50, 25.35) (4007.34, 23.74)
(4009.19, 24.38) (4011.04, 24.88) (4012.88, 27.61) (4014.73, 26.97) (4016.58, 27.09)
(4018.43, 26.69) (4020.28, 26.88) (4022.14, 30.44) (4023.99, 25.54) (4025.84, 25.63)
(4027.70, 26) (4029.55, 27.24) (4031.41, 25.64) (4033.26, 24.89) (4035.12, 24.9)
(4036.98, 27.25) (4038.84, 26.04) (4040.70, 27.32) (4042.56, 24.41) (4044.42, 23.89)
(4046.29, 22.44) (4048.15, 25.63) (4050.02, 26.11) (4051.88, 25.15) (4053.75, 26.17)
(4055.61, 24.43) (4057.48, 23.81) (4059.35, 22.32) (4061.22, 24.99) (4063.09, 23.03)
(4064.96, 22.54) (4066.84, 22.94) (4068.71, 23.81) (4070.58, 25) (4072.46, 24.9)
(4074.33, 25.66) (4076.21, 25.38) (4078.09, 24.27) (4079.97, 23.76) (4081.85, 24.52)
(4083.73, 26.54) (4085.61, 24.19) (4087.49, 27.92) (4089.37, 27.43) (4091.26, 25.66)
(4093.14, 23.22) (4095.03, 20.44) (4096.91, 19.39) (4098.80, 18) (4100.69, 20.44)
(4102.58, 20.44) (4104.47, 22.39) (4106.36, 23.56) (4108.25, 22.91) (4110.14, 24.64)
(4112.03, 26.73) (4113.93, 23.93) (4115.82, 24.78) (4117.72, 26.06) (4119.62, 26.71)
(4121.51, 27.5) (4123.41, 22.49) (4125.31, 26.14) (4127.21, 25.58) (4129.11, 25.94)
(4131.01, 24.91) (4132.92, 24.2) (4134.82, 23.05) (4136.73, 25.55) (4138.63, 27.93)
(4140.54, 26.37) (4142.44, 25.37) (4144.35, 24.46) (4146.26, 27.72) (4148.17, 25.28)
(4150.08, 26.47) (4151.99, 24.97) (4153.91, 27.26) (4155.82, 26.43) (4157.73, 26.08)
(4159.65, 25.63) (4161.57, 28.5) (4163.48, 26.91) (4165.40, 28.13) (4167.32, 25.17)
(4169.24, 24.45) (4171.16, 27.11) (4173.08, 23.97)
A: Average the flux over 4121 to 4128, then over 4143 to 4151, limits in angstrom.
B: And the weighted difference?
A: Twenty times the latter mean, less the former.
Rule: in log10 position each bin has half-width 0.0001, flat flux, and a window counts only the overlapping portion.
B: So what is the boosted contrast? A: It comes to 494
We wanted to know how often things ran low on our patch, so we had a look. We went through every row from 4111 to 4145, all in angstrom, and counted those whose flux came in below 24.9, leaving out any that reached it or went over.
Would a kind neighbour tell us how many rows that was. 6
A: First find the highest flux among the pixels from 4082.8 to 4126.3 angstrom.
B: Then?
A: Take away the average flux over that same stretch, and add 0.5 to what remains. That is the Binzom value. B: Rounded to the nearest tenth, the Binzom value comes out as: 4.4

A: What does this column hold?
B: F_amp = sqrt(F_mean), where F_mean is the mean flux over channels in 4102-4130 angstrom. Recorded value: 4.97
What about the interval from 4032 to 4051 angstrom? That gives 5.03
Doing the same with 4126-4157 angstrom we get 5.07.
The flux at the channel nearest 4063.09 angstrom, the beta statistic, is 23.03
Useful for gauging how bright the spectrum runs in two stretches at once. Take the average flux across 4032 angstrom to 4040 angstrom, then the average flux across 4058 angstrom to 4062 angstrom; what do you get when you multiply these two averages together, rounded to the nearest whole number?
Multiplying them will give 610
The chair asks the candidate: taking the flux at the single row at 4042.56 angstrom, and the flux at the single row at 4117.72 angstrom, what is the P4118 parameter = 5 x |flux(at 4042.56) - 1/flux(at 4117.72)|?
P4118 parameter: 122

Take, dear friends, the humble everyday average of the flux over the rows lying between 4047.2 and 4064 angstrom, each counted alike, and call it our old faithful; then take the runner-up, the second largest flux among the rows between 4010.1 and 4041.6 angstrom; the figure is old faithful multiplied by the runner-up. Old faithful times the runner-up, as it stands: 680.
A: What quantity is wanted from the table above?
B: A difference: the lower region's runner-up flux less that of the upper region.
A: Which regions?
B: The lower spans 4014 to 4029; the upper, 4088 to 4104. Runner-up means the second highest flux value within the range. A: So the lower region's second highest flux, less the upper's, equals 1.4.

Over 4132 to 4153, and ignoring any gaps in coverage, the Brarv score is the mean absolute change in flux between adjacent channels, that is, 1.79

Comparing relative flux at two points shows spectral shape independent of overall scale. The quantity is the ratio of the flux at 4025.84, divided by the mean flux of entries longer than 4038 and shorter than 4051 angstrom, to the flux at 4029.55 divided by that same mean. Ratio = 0.94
